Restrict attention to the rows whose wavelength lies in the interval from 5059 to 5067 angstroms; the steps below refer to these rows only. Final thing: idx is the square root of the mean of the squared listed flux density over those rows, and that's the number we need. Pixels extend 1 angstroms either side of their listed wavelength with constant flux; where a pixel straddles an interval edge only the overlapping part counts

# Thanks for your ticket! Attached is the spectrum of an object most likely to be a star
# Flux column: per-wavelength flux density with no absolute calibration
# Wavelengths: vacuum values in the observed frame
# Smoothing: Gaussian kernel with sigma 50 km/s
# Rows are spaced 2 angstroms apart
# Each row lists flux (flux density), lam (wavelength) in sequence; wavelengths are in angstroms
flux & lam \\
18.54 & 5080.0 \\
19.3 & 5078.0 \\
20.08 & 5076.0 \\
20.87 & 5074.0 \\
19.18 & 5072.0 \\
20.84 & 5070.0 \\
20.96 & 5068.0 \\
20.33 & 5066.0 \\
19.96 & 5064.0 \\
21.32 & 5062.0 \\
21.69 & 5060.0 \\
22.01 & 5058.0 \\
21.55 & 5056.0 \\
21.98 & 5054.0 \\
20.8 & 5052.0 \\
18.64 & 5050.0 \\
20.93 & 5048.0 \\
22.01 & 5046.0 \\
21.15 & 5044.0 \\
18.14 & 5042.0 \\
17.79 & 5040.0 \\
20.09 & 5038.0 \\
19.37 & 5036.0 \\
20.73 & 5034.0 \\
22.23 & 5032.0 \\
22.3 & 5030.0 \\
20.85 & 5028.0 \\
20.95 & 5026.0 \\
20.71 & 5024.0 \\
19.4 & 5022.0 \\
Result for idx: 20.8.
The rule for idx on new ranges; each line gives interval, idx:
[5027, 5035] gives 21.5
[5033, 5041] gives 19.5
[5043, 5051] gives 20.7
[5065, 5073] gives 20.3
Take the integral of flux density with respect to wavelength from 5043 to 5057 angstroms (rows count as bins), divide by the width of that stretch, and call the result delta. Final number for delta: 21.01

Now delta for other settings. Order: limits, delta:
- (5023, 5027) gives 20.83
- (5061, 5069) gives 20.64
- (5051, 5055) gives 21.39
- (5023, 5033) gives 21.41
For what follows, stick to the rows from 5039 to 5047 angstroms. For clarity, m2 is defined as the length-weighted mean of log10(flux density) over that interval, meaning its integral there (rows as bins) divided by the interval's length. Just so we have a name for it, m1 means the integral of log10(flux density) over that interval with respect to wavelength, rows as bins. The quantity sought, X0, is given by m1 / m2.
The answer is 8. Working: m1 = 10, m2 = 1.29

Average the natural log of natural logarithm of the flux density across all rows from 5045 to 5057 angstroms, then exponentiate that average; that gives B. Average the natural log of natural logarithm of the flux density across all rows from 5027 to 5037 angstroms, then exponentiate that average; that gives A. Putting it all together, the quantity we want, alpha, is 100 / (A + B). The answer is 16.4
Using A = 3.05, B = 3.04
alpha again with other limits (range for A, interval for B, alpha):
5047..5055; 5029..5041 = 16.6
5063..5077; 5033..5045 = 16.7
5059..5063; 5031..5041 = 16.5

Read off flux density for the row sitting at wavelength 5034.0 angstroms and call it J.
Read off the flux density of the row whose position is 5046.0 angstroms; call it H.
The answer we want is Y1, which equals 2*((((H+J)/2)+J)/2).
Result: 42.1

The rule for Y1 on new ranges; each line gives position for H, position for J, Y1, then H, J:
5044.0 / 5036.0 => 39.6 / 21.15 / 19.37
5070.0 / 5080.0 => 38.2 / 20.84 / 18.54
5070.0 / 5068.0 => 41.9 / 20.84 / 20.96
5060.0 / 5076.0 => 41.0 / 21.69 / 20.08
